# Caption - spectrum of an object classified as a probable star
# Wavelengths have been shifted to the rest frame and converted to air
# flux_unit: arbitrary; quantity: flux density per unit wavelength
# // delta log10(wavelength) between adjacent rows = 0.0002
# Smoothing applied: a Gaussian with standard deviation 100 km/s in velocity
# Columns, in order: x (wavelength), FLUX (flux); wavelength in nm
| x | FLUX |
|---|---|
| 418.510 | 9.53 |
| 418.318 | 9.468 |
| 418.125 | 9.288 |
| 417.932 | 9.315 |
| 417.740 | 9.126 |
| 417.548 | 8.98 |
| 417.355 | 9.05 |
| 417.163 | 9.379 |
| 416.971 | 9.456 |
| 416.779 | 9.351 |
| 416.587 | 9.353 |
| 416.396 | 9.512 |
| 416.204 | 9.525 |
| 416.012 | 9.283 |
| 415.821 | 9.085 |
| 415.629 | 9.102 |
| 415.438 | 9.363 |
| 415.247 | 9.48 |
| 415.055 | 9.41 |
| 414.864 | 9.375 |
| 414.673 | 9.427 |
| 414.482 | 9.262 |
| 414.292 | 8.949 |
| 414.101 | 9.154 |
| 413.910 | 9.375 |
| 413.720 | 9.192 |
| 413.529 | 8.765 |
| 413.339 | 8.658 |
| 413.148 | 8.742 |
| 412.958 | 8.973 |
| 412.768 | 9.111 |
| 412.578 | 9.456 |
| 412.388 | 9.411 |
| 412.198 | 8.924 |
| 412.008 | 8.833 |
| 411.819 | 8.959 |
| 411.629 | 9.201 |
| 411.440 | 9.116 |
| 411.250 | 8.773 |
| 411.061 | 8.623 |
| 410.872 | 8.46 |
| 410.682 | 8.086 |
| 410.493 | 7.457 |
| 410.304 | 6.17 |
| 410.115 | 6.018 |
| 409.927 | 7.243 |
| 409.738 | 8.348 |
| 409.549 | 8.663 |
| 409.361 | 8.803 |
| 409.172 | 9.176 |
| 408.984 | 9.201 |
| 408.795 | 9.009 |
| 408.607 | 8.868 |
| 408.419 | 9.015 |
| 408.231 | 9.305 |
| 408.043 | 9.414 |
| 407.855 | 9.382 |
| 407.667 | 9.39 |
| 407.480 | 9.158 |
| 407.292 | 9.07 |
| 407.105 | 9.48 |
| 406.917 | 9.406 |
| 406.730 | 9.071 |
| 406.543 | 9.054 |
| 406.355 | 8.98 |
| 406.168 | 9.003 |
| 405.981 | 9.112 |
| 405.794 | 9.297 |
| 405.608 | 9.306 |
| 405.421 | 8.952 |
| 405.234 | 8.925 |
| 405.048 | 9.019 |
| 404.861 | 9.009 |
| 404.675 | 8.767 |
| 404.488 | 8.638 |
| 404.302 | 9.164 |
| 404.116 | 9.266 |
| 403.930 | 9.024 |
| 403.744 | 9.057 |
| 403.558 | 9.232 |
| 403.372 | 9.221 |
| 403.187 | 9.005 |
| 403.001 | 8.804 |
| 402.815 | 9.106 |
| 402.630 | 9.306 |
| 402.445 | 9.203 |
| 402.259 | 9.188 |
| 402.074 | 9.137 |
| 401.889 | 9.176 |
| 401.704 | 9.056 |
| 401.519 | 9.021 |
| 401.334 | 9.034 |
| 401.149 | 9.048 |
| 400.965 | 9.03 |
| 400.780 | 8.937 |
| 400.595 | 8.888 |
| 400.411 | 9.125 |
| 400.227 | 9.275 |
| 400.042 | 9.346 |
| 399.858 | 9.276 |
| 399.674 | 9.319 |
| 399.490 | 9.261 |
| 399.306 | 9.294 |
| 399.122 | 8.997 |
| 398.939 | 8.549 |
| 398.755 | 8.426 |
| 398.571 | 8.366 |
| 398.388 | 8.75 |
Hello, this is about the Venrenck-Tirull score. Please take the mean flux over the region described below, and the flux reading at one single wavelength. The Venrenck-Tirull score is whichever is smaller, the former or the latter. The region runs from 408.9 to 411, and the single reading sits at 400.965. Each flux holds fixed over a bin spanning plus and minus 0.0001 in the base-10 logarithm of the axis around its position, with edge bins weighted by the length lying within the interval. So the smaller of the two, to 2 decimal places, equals 7.97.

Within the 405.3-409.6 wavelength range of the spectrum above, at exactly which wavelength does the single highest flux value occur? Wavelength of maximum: 407.105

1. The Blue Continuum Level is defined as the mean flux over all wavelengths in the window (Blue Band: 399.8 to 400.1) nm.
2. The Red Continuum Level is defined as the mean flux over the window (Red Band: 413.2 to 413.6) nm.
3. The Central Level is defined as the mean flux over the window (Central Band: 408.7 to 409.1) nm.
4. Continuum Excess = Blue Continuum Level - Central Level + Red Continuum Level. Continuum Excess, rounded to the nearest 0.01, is 8.92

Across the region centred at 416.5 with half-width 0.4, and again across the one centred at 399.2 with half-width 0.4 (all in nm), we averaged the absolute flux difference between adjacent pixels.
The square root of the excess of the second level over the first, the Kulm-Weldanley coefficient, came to 0.45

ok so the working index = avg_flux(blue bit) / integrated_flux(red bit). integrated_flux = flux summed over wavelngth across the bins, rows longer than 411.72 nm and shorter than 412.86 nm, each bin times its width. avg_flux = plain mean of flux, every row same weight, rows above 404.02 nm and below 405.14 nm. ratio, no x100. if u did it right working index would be 0.86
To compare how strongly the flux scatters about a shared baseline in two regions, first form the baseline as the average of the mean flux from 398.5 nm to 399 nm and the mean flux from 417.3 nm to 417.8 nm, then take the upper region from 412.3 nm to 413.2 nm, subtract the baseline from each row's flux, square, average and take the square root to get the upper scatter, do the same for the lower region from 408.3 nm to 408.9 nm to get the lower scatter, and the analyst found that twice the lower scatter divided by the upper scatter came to 1.0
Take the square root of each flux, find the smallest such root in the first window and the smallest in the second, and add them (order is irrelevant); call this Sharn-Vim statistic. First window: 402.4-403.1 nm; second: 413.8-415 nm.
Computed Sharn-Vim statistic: 5.96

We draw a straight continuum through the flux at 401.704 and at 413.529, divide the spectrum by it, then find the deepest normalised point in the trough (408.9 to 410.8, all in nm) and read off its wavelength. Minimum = 410.115 nm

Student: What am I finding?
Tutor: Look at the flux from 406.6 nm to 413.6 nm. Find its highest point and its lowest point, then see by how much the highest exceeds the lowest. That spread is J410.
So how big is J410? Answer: 3.5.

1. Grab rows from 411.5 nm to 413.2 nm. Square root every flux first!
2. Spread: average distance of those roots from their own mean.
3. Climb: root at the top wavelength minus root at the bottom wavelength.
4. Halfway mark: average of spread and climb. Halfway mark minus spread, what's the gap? -0.055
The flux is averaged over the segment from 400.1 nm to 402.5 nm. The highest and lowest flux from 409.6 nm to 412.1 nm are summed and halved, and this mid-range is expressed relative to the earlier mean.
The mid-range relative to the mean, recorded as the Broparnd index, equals 0.84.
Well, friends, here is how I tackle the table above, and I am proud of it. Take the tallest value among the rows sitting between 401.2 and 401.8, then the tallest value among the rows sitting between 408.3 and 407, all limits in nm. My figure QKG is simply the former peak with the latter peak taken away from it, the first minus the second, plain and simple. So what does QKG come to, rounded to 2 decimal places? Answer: -0.42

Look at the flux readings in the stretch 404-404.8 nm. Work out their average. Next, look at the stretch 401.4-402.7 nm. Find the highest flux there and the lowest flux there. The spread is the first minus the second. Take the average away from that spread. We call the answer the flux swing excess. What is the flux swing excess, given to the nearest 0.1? -8.7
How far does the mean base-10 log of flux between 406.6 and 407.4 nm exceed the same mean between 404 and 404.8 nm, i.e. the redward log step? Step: 0.014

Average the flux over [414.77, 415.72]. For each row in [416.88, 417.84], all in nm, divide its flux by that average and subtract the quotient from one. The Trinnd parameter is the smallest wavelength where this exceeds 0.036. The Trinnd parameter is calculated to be 417.548 nm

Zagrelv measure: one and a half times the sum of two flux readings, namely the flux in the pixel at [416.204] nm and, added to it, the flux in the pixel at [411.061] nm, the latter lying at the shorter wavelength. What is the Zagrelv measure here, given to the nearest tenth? 27.2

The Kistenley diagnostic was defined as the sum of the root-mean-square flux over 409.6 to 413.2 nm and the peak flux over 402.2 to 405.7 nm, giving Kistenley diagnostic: 17.8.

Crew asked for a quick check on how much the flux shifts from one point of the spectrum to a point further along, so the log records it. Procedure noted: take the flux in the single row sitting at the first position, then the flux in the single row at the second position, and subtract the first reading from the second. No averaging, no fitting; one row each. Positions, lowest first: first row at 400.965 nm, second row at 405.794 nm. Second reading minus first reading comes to 0.27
